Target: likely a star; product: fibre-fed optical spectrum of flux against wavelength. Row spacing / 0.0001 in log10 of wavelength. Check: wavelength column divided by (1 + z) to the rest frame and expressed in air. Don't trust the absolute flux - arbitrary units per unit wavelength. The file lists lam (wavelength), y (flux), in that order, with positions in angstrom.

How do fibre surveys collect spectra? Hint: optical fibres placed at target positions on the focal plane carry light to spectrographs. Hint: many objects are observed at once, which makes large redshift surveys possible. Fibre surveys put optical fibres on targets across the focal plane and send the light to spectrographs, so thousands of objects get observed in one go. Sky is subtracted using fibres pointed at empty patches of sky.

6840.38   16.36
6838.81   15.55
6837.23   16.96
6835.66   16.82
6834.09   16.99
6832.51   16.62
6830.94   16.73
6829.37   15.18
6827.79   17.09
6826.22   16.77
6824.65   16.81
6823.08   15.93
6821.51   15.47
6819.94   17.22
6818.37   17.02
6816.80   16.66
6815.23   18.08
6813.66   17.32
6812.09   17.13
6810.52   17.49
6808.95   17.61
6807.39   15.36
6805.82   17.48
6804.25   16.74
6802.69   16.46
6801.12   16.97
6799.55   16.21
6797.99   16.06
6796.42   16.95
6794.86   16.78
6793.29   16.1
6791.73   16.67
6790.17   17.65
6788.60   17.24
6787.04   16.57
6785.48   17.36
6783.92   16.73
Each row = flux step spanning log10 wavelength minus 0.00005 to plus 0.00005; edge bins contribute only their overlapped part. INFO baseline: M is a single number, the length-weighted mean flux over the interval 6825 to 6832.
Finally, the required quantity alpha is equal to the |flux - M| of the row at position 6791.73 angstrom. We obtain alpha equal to 0.2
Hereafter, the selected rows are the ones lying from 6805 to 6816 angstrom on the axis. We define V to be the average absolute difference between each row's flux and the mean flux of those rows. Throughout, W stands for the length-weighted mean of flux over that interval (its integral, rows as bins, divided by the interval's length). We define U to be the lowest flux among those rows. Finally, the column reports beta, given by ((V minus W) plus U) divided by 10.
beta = -0.13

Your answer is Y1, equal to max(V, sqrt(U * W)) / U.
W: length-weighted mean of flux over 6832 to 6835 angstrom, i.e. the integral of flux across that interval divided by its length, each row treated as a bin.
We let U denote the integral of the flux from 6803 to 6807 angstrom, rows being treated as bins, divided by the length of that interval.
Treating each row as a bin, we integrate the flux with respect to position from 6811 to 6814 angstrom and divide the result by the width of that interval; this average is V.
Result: 1.02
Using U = 16.9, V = 17.2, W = 16.8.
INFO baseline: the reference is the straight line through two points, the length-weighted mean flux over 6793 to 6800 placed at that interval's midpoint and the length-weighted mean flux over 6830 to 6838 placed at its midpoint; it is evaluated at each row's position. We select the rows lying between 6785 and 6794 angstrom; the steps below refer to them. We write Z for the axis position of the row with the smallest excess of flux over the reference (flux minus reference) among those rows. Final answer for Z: 6793.29 angstrom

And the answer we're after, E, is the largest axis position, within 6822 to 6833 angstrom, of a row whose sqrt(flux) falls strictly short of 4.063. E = 6829.37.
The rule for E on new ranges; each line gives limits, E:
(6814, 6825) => 6823.08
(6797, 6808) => 6807.39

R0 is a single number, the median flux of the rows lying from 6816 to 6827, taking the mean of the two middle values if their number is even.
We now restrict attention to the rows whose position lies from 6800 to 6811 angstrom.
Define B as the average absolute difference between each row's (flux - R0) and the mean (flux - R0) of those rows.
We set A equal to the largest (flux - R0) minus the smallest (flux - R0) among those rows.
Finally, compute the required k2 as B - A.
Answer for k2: -1.7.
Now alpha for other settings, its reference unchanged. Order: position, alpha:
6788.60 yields 0.8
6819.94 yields 0.7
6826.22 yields 0.3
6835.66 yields 0.3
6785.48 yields 0.9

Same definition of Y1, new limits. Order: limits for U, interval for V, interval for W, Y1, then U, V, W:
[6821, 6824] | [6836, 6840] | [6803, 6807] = 1.04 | 15.8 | 16.3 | 16.9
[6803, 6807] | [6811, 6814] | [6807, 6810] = 1.02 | 16.9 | 17.2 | 16.8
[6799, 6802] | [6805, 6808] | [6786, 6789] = 1.01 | 16.6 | 16.5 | 16.9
